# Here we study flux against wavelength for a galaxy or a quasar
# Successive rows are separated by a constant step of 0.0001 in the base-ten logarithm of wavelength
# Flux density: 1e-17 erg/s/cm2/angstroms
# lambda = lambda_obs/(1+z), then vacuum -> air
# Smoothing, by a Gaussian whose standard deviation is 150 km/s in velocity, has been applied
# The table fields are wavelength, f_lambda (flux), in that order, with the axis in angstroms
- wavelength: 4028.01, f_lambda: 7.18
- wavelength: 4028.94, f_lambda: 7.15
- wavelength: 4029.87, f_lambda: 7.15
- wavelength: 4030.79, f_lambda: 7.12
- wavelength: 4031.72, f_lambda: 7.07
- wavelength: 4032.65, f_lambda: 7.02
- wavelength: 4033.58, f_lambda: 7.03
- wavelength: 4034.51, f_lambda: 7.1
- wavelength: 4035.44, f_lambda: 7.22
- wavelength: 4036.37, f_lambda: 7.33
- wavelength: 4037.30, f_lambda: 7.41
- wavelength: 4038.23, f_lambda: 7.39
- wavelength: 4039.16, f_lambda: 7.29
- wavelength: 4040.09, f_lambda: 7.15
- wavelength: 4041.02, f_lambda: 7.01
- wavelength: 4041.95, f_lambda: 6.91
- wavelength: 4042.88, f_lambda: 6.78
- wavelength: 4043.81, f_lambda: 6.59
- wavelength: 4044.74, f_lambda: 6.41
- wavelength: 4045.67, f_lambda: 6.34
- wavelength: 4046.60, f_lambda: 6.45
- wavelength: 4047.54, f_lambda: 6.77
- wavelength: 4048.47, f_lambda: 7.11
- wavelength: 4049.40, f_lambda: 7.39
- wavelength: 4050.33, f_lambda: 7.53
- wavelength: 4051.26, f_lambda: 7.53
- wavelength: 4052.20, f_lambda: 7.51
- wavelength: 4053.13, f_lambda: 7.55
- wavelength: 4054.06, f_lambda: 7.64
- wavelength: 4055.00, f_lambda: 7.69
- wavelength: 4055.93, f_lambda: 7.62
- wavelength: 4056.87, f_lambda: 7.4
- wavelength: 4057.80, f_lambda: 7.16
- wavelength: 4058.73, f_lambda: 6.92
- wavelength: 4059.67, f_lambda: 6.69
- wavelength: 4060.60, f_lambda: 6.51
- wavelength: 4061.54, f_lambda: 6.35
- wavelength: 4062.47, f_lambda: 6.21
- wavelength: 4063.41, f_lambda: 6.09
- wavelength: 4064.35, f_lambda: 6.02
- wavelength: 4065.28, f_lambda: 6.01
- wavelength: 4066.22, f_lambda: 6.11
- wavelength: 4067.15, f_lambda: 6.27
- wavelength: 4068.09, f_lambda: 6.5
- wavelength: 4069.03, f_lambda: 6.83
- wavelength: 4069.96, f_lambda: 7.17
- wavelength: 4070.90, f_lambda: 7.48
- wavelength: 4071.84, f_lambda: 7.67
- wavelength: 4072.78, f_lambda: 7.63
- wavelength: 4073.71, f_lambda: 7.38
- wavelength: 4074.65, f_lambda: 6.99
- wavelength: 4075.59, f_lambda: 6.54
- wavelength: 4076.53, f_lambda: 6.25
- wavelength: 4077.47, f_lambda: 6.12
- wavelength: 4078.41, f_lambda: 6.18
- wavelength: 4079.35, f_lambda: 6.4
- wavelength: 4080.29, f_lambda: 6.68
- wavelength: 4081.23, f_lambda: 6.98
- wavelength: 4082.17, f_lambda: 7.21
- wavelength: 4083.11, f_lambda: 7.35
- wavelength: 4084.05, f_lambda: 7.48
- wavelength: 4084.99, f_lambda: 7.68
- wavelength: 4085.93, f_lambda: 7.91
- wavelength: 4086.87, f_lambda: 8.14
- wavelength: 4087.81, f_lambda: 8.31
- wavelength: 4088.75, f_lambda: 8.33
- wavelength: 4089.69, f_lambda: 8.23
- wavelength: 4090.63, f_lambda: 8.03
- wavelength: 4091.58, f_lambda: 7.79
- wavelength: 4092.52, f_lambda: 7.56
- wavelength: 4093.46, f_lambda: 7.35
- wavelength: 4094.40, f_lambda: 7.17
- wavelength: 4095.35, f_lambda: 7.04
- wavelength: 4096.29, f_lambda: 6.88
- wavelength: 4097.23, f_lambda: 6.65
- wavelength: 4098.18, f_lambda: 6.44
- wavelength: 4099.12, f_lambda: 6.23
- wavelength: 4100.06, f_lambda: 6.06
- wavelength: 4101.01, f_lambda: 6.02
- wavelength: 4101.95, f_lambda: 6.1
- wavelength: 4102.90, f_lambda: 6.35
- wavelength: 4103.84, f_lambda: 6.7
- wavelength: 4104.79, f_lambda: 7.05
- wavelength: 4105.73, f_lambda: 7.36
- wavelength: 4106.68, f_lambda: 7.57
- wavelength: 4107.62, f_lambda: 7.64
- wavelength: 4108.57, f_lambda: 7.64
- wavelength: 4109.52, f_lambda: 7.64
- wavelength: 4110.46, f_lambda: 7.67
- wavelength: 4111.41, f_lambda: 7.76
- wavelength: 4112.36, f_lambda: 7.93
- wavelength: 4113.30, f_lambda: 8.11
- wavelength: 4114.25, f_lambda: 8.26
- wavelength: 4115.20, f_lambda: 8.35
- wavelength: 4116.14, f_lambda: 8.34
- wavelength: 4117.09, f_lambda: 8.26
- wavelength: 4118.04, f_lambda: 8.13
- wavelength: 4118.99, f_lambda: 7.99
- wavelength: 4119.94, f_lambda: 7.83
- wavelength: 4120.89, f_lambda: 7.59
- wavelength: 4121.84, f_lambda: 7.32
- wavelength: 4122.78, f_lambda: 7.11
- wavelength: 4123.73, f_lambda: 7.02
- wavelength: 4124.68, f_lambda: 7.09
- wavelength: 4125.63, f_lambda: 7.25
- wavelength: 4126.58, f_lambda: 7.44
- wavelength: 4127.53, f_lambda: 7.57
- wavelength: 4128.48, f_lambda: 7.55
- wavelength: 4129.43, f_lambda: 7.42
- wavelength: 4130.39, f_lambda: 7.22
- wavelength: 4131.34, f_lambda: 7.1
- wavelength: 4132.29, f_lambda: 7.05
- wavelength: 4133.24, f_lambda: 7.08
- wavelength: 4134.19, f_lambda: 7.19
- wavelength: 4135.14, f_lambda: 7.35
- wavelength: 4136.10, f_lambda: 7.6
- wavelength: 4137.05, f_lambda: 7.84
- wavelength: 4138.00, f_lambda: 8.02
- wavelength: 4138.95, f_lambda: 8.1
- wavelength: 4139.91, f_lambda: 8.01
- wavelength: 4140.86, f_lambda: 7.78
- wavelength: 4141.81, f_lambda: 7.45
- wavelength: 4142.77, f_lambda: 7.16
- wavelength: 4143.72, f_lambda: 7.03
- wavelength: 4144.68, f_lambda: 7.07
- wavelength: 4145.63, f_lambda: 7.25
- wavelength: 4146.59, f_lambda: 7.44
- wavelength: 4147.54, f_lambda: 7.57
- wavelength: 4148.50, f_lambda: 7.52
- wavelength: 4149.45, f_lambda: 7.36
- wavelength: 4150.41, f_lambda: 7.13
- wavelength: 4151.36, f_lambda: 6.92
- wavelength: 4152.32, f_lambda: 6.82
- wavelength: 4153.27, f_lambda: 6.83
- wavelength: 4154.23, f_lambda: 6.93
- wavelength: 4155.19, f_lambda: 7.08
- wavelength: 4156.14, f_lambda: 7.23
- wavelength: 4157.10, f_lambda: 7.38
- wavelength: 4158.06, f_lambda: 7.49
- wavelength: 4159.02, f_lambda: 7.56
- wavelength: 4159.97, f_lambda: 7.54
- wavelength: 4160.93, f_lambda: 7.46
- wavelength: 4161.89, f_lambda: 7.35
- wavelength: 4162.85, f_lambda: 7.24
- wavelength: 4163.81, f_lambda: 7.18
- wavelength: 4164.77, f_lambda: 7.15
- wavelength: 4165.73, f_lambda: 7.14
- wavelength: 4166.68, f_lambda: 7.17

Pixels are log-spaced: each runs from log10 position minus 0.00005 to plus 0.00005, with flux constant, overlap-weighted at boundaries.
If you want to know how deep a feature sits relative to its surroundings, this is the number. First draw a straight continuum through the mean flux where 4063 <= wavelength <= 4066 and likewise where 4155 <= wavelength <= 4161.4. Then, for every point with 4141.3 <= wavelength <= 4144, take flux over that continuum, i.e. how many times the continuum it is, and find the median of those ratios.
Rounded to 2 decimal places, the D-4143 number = 1.00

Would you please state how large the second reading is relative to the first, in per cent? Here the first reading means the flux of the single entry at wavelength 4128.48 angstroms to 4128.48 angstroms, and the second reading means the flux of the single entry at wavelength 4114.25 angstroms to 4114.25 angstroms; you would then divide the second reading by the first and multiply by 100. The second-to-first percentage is 109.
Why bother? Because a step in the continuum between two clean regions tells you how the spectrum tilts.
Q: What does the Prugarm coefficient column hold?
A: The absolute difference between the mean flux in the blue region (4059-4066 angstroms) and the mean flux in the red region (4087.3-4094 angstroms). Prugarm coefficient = 1.7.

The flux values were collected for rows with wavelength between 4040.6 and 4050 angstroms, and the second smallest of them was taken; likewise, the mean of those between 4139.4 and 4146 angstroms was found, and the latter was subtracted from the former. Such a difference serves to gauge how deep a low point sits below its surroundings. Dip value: -0.98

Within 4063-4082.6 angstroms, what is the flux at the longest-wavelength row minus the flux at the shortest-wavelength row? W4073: 1.1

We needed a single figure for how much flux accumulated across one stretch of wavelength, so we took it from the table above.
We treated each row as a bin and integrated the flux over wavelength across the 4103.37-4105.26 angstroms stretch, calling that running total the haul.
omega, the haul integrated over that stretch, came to 13.0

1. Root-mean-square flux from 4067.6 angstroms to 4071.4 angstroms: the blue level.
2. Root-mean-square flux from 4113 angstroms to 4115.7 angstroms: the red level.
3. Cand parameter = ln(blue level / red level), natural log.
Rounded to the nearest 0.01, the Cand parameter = -0.16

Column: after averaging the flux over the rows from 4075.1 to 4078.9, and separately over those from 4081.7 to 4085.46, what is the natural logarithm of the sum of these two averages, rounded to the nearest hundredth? 2.62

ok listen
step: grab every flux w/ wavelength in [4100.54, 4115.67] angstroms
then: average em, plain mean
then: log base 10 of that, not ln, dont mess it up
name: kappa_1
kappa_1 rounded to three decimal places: 0.868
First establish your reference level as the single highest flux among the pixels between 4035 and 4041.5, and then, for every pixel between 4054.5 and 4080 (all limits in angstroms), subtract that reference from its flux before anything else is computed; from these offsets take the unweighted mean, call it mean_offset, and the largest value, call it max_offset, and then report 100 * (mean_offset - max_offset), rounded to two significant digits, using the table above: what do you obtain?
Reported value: -94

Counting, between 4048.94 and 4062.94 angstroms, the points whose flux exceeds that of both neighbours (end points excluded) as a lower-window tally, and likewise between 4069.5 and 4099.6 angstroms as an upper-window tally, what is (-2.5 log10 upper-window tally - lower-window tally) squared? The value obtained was 3.1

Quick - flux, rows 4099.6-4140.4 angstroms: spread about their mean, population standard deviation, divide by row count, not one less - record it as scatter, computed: 0.59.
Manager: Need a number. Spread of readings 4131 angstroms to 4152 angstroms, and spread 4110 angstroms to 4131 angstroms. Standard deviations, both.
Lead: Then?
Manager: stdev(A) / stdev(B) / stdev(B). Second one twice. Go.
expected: 1.9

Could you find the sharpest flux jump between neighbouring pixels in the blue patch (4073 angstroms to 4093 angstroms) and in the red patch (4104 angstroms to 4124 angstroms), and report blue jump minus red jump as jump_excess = 0.14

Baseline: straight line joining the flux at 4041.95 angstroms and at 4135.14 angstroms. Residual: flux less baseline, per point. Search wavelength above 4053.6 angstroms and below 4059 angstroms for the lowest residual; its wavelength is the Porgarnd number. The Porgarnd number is 4058.73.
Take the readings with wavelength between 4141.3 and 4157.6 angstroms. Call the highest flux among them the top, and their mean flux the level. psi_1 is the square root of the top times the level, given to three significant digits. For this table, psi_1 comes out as 7.38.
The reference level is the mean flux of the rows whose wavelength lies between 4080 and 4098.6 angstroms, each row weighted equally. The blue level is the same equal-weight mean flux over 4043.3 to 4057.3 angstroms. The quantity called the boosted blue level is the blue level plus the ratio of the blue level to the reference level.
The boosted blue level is 8.13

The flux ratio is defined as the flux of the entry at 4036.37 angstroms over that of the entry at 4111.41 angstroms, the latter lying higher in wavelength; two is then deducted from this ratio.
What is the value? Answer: -1.06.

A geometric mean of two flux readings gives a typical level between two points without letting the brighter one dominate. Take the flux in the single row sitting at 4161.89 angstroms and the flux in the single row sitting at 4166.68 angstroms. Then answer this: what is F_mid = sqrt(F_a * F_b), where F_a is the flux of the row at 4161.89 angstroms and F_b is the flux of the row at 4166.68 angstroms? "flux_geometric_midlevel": 7.3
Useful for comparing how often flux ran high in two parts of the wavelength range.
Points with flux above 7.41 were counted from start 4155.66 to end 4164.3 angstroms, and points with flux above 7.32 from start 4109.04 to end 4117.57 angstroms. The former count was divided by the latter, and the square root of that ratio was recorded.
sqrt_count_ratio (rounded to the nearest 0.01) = 0.67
